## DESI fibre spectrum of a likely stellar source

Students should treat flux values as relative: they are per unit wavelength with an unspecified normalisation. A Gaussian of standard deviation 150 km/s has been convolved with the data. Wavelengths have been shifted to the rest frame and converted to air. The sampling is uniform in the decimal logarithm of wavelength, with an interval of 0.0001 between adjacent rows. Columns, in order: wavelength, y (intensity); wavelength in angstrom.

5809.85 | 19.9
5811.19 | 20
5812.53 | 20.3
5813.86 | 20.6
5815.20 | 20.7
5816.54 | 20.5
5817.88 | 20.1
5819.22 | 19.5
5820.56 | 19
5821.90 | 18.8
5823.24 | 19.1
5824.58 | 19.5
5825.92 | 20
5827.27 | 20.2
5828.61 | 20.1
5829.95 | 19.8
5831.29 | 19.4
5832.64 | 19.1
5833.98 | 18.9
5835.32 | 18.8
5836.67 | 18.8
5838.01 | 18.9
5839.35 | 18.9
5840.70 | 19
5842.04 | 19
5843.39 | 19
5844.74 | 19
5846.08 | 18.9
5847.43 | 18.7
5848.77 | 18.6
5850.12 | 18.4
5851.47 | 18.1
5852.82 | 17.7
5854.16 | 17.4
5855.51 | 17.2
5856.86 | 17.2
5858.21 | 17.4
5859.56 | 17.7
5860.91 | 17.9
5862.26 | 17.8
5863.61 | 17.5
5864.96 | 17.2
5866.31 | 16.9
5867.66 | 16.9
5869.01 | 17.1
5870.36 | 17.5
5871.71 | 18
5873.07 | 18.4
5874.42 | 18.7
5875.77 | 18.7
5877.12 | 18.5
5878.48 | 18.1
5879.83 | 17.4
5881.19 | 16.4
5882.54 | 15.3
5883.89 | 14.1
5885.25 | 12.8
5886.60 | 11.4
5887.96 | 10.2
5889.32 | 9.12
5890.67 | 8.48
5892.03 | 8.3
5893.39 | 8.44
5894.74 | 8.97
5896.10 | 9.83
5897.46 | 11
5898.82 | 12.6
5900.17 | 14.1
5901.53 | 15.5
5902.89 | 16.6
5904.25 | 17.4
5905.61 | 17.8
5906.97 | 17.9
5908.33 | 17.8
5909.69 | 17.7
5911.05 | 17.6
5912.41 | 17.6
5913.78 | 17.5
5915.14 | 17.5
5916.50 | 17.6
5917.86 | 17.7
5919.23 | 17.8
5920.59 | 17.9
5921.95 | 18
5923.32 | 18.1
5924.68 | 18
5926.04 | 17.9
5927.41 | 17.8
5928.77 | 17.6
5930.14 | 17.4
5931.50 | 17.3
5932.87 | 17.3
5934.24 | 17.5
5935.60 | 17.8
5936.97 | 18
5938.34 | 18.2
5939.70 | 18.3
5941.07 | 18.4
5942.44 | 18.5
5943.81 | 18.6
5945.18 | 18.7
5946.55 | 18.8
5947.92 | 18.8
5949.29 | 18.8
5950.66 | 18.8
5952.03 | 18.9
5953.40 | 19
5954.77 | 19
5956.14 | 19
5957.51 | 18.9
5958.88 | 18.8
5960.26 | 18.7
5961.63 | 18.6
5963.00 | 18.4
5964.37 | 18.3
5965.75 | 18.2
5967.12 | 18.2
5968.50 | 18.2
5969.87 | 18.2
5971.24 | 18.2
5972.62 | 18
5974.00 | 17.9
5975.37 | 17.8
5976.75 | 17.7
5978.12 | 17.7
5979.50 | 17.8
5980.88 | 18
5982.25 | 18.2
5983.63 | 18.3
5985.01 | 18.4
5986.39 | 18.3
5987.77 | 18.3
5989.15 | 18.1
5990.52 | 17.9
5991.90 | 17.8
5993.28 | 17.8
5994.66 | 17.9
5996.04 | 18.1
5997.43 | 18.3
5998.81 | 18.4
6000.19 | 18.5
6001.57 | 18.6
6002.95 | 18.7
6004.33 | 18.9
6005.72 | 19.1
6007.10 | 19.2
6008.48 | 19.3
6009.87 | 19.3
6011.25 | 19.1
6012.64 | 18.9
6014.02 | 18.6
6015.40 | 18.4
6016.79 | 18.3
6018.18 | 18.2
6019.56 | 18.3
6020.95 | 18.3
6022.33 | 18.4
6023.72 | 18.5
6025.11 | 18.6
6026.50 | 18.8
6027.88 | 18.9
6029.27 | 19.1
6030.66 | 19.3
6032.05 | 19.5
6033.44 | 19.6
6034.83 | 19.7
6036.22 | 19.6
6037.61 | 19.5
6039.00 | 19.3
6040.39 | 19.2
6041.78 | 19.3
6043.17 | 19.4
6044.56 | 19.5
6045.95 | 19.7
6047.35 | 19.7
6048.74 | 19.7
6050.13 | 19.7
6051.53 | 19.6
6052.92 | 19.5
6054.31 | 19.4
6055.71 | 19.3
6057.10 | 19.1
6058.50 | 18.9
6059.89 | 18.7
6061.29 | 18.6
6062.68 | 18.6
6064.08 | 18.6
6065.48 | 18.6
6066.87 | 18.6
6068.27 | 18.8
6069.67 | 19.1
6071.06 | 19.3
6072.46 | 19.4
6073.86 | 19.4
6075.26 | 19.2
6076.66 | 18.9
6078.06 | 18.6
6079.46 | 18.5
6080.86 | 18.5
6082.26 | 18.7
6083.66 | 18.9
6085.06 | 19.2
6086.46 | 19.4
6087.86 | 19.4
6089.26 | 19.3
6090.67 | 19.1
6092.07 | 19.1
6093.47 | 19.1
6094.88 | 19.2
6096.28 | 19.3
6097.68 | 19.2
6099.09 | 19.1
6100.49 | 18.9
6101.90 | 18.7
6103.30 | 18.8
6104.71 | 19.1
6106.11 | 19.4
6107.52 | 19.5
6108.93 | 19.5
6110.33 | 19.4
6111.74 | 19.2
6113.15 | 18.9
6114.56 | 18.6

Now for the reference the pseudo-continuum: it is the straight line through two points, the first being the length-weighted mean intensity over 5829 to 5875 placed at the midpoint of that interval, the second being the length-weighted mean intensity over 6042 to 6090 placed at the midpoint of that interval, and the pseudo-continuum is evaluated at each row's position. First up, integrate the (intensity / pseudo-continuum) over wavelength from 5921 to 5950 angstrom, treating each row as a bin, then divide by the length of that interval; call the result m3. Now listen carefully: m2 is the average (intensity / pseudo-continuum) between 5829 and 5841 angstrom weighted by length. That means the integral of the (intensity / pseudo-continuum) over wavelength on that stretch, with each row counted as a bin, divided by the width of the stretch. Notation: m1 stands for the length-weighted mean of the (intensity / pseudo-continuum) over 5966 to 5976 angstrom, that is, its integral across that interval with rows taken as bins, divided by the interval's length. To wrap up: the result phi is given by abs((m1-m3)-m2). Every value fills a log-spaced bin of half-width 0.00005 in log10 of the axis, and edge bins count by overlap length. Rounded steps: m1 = 0.97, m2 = 1.05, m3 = 0.973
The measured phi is 1.06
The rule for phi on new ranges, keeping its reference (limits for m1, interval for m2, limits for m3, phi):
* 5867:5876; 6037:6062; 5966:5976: 1.01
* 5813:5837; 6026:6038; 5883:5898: 0.50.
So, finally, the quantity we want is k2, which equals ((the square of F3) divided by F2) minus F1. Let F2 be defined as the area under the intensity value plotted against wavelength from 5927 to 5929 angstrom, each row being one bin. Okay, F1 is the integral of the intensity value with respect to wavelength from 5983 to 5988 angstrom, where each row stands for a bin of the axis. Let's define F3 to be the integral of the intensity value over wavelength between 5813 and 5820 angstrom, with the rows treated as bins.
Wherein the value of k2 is 476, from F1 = 92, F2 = 36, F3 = 142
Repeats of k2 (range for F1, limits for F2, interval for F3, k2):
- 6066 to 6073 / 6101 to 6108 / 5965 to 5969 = -94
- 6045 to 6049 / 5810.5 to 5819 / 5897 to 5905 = 1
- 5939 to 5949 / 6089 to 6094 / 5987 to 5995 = 31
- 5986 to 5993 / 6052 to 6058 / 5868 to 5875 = 9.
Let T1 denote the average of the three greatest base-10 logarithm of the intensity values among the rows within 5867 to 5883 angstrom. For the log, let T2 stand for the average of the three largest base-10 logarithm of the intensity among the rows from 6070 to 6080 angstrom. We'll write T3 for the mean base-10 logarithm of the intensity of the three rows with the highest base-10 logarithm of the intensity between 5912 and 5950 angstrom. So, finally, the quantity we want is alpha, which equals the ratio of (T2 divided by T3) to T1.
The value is 0.795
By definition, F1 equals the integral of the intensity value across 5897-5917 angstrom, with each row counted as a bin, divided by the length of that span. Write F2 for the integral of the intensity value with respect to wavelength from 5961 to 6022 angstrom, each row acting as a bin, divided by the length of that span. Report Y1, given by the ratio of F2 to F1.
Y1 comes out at 1.11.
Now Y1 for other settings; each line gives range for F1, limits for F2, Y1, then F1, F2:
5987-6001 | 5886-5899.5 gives 0.54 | 18.1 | 9.8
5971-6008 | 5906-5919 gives 0.97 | 18.2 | 17.7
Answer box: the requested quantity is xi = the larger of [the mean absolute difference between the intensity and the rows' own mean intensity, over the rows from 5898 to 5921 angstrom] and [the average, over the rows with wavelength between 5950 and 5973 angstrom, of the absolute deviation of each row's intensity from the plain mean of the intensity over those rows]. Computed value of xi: 1.07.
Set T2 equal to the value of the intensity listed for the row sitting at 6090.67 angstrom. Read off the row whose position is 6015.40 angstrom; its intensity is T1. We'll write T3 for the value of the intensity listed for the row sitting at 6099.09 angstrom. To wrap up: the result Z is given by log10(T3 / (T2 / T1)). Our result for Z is 1.265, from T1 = 18.4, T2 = 19.1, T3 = 19.1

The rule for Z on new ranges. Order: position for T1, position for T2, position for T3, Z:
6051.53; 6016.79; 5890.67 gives 0.958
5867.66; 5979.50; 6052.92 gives 1.268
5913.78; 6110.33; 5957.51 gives 1.232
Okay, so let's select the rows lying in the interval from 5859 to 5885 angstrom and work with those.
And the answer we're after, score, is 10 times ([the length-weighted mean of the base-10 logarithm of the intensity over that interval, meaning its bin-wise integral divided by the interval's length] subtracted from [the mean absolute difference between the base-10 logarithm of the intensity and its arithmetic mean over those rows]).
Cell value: -12.2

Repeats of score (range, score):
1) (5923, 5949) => -12.5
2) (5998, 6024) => -12.6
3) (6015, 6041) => -12.7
